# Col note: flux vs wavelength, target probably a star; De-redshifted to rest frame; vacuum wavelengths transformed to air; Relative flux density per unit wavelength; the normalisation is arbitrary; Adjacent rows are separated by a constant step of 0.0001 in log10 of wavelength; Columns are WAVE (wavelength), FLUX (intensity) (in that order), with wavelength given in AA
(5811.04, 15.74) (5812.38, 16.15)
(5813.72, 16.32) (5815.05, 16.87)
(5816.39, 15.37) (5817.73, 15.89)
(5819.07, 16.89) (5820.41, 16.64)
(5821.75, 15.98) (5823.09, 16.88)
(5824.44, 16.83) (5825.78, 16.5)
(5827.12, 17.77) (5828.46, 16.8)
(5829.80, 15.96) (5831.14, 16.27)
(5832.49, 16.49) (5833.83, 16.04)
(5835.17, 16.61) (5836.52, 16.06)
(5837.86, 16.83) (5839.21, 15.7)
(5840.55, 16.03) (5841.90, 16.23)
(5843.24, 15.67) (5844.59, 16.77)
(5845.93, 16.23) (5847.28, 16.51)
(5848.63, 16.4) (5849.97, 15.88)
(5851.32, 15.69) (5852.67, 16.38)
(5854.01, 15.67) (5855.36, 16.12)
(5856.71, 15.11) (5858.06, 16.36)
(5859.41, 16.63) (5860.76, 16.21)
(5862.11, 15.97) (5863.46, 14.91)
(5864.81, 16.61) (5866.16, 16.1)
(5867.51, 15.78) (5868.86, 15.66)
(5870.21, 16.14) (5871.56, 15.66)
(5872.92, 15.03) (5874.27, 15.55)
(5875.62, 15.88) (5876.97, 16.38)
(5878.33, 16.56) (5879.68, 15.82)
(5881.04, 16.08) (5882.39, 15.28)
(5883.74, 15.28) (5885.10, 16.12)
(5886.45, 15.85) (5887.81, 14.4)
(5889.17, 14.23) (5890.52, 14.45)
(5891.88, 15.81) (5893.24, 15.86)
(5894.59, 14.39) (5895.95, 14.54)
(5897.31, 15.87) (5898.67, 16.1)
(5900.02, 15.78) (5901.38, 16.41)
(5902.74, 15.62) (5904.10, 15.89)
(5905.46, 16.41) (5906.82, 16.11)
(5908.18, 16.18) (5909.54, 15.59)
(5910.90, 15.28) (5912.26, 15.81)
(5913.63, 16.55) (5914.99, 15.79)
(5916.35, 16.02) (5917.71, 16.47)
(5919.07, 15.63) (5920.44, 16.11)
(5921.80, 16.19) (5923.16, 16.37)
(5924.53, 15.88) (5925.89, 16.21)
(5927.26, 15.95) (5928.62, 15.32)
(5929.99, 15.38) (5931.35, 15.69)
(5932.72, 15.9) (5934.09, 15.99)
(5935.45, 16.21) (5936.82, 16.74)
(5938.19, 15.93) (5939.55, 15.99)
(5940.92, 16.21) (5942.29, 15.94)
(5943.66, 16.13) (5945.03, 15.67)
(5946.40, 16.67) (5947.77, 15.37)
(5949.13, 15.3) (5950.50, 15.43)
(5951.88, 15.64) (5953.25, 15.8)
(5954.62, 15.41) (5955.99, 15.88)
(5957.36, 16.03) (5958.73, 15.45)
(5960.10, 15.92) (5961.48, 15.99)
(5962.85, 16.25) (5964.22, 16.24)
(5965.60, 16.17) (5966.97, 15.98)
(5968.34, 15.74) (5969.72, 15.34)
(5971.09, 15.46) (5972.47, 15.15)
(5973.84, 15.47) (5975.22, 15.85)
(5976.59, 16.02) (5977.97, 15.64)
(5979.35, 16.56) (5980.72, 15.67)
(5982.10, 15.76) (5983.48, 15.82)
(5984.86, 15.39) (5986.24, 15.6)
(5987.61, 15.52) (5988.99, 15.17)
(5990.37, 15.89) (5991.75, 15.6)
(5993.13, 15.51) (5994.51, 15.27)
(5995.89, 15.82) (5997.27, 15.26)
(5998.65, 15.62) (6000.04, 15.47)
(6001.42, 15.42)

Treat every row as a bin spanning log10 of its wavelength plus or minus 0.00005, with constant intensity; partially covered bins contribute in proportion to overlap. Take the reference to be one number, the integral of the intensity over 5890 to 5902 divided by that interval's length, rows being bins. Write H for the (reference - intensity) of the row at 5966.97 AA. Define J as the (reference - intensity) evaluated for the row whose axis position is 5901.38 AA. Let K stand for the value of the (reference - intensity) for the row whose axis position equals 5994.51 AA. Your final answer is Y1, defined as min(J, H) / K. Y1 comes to -4.5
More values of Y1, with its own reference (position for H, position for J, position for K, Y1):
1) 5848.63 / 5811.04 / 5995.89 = 2.7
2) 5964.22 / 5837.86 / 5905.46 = 1.5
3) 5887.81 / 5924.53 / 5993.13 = 12.5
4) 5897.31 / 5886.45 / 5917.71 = 0.4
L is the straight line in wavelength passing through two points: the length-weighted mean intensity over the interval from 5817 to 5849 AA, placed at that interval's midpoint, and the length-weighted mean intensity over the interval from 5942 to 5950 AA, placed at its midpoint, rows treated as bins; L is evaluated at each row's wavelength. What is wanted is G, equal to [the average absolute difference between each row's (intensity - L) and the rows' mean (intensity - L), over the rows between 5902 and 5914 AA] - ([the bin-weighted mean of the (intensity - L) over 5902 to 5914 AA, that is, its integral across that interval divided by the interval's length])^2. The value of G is 0.32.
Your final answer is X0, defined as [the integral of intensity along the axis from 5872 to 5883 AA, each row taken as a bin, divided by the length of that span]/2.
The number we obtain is 7.91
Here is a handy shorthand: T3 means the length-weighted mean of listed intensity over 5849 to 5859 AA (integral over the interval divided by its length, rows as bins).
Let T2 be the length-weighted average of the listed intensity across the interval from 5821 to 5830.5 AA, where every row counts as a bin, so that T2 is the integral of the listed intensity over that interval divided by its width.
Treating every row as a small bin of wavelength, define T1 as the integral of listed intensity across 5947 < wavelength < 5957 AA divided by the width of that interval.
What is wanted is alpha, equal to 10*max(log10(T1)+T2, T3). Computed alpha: 179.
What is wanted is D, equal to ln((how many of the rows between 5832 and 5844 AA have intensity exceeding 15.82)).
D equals 1.95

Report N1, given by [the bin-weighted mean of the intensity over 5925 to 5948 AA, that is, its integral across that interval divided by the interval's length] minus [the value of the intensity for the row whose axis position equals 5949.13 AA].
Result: 0.7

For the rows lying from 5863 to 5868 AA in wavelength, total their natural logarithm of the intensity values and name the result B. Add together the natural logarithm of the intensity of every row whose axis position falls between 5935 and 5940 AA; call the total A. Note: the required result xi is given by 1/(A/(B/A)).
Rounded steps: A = 11.1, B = 11.0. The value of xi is 0.0890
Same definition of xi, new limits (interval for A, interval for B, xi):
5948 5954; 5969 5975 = 0.0907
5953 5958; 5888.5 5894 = 0.0891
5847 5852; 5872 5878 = 0.0891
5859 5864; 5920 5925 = 0.0908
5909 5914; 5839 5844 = 0.0908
